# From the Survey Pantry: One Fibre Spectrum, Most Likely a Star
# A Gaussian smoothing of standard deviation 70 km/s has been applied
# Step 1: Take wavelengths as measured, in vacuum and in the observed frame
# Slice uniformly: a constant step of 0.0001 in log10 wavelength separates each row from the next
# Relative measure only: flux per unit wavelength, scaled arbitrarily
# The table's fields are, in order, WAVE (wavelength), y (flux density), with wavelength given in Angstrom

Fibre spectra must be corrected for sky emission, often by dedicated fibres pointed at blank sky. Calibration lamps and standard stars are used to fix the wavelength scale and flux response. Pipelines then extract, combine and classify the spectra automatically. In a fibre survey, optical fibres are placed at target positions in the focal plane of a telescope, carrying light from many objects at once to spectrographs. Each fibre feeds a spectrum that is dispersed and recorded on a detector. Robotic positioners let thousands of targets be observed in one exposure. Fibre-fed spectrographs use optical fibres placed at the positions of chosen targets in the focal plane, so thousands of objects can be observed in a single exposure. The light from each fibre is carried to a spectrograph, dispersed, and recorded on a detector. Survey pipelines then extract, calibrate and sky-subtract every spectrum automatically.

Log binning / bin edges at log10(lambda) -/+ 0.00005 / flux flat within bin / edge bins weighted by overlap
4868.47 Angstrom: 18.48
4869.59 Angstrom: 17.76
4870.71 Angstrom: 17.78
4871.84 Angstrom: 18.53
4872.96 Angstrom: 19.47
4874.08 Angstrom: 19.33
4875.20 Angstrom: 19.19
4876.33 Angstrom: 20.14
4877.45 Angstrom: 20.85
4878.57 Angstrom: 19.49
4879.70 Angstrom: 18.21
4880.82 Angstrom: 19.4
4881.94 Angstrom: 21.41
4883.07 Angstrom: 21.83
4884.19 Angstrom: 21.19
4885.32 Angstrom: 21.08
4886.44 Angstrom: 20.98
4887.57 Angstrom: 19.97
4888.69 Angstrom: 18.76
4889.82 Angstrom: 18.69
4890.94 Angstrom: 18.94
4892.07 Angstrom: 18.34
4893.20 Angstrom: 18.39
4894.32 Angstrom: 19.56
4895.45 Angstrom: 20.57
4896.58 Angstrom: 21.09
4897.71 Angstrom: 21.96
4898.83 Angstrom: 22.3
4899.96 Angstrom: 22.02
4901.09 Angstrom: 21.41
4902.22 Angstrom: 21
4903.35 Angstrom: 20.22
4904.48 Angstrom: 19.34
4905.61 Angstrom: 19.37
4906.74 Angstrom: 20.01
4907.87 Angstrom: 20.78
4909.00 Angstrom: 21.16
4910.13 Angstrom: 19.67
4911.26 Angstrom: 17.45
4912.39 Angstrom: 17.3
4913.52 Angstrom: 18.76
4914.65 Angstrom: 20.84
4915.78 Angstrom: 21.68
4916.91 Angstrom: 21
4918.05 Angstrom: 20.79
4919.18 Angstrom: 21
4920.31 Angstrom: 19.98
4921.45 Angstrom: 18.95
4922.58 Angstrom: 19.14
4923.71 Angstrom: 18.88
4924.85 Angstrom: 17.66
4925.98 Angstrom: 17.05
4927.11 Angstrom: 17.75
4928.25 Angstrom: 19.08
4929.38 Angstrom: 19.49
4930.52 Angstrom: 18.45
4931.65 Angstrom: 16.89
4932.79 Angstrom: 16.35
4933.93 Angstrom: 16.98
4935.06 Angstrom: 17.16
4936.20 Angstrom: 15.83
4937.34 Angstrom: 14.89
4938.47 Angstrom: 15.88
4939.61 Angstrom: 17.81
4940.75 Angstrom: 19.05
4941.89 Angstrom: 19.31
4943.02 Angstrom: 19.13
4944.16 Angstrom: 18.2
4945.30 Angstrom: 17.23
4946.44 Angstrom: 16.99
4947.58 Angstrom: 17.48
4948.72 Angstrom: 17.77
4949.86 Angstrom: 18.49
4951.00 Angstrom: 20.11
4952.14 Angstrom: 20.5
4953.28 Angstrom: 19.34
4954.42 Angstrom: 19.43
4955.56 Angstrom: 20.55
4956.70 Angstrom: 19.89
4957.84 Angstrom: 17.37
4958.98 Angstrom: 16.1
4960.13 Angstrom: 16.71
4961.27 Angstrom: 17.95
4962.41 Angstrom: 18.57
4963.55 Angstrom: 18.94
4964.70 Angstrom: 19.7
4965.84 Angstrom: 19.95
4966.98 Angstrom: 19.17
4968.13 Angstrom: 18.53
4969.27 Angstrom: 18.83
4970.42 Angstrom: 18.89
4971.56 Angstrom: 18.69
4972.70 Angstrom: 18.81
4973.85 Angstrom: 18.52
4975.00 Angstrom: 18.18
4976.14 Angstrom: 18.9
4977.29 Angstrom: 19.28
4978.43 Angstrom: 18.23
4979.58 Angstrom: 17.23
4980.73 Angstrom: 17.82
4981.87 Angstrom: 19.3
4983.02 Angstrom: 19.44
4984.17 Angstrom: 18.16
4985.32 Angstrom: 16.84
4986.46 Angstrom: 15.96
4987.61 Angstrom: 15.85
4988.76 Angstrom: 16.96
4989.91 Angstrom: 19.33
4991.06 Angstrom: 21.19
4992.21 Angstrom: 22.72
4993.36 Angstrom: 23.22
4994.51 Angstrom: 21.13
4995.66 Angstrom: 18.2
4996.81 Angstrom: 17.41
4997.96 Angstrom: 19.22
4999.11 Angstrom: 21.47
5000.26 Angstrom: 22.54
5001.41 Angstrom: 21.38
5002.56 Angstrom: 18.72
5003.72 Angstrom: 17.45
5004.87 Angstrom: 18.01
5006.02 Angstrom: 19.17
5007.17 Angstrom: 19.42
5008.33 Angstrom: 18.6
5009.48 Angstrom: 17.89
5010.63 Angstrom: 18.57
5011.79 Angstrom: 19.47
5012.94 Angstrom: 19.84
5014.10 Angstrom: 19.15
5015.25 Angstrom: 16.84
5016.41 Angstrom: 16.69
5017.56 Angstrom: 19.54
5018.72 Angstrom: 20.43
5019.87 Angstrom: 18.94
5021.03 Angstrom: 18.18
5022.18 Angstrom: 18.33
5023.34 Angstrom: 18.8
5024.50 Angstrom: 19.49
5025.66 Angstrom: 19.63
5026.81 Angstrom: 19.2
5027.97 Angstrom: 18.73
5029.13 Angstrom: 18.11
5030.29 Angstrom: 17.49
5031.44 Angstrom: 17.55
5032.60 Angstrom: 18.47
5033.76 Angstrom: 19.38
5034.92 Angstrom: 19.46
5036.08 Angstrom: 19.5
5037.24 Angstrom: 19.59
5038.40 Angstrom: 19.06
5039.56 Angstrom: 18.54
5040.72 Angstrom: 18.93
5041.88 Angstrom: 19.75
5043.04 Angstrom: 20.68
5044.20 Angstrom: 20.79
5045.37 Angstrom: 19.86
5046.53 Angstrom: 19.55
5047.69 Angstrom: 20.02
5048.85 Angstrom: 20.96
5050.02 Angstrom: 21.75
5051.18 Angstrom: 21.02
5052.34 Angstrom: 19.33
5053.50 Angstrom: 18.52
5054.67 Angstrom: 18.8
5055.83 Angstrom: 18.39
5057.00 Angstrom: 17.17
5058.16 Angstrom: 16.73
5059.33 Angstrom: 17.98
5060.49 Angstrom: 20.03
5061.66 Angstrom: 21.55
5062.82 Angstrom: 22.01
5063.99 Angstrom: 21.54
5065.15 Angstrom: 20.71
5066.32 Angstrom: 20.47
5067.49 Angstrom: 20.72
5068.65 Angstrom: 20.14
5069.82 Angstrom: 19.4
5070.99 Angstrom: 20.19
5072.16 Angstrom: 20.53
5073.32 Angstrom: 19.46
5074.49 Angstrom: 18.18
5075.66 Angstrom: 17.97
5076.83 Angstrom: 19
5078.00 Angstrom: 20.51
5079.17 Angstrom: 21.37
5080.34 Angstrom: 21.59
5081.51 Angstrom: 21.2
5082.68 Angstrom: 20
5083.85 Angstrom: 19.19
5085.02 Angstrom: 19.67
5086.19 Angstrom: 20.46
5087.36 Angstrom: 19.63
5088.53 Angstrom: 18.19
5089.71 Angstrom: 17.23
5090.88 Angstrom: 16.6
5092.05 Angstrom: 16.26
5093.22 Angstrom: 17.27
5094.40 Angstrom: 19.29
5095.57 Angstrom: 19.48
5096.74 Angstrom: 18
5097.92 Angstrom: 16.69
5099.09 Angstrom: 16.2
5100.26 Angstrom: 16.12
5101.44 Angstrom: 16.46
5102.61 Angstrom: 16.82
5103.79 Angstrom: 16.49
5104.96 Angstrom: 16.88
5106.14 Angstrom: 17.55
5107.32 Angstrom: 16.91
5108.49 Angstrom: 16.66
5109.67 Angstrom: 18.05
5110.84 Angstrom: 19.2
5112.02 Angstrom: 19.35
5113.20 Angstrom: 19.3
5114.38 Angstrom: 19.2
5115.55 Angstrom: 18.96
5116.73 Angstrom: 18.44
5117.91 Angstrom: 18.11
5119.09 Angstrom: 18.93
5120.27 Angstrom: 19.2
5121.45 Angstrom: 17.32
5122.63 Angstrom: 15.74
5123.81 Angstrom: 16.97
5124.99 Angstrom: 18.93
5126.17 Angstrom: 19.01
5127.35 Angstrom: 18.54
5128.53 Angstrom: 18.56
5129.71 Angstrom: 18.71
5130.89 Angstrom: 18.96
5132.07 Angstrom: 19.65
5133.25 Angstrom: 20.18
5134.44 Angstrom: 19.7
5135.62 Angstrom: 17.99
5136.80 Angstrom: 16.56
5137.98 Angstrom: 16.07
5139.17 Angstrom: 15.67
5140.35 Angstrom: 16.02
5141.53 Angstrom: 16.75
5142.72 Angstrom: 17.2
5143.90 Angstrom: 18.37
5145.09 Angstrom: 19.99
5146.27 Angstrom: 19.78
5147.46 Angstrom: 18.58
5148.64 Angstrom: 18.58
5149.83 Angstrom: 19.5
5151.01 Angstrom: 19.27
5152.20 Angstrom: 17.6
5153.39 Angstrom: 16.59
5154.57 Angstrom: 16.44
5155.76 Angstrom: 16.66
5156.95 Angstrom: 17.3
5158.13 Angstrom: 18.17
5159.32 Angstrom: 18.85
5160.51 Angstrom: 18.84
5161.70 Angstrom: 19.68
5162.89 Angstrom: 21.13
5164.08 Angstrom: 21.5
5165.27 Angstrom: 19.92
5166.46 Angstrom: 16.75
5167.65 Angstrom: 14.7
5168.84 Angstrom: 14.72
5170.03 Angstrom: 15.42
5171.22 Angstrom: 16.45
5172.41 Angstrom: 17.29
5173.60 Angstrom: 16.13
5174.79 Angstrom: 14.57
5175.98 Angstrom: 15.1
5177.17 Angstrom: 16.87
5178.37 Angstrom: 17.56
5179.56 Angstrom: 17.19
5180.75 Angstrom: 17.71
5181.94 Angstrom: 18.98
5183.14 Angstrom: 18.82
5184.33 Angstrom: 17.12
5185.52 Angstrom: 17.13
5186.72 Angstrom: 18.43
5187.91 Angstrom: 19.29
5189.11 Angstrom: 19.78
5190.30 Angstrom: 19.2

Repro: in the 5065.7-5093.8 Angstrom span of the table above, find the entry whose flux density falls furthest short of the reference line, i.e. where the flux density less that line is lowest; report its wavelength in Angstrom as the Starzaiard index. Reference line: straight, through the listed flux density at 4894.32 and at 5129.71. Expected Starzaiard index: 5092.05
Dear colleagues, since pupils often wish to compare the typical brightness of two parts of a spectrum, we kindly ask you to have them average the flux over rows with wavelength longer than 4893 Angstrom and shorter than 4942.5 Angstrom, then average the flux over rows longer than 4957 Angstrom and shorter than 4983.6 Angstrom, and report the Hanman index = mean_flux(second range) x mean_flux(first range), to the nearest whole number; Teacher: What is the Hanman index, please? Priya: 355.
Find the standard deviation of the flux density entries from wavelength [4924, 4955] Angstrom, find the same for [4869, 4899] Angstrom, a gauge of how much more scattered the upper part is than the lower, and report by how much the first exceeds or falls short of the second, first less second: 0.0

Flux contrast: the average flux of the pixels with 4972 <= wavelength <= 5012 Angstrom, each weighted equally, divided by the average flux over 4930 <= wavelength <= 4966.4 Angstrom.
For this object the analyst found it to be 1.05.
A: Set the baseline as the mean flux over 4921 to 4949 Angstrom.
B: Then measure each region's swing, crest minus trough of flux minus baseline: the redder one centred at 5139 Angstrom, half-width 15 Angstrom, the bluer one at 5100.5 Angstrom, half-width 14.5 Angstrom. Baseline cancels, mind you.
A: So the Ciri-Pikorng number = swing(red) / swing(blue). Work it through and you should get 1.04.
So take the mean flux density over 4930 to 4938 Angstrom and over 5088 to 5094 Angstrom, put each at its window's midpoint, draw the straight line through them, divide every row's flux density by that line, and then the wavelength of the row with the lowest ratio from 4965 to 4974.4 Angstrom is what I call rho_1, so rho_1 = 4973.85 Angstrom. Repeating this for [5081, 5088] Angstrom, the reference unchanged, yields 5083.85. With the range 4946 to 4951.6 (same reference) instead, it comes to 4946.44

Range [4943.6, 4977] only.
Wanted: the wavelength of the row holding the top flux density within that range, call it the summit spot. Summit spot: 4955.56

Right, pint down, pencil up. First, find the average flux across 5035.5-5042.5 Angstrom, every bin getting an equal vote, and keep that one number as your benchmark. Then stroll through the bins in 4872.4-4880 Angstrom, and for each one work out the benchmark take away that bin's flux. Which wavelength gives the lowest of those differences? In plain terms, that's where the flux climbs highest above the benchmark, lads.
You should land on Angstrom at 4877.45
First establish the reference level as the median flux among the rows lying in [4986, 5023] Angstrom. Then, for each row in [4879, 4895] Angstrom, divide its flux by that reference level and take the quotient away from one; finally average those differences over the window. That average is -0.038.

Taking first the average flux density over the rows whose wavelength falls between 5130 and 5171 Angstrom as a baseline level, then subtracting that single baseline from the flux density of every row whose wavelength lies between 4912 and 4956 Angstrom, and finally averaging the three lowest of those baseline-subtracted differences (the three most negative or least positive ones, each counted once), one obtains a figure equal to -2.5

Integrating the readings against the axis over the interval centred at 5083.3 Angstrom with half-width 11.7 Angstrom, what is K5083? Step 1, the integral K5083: 449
